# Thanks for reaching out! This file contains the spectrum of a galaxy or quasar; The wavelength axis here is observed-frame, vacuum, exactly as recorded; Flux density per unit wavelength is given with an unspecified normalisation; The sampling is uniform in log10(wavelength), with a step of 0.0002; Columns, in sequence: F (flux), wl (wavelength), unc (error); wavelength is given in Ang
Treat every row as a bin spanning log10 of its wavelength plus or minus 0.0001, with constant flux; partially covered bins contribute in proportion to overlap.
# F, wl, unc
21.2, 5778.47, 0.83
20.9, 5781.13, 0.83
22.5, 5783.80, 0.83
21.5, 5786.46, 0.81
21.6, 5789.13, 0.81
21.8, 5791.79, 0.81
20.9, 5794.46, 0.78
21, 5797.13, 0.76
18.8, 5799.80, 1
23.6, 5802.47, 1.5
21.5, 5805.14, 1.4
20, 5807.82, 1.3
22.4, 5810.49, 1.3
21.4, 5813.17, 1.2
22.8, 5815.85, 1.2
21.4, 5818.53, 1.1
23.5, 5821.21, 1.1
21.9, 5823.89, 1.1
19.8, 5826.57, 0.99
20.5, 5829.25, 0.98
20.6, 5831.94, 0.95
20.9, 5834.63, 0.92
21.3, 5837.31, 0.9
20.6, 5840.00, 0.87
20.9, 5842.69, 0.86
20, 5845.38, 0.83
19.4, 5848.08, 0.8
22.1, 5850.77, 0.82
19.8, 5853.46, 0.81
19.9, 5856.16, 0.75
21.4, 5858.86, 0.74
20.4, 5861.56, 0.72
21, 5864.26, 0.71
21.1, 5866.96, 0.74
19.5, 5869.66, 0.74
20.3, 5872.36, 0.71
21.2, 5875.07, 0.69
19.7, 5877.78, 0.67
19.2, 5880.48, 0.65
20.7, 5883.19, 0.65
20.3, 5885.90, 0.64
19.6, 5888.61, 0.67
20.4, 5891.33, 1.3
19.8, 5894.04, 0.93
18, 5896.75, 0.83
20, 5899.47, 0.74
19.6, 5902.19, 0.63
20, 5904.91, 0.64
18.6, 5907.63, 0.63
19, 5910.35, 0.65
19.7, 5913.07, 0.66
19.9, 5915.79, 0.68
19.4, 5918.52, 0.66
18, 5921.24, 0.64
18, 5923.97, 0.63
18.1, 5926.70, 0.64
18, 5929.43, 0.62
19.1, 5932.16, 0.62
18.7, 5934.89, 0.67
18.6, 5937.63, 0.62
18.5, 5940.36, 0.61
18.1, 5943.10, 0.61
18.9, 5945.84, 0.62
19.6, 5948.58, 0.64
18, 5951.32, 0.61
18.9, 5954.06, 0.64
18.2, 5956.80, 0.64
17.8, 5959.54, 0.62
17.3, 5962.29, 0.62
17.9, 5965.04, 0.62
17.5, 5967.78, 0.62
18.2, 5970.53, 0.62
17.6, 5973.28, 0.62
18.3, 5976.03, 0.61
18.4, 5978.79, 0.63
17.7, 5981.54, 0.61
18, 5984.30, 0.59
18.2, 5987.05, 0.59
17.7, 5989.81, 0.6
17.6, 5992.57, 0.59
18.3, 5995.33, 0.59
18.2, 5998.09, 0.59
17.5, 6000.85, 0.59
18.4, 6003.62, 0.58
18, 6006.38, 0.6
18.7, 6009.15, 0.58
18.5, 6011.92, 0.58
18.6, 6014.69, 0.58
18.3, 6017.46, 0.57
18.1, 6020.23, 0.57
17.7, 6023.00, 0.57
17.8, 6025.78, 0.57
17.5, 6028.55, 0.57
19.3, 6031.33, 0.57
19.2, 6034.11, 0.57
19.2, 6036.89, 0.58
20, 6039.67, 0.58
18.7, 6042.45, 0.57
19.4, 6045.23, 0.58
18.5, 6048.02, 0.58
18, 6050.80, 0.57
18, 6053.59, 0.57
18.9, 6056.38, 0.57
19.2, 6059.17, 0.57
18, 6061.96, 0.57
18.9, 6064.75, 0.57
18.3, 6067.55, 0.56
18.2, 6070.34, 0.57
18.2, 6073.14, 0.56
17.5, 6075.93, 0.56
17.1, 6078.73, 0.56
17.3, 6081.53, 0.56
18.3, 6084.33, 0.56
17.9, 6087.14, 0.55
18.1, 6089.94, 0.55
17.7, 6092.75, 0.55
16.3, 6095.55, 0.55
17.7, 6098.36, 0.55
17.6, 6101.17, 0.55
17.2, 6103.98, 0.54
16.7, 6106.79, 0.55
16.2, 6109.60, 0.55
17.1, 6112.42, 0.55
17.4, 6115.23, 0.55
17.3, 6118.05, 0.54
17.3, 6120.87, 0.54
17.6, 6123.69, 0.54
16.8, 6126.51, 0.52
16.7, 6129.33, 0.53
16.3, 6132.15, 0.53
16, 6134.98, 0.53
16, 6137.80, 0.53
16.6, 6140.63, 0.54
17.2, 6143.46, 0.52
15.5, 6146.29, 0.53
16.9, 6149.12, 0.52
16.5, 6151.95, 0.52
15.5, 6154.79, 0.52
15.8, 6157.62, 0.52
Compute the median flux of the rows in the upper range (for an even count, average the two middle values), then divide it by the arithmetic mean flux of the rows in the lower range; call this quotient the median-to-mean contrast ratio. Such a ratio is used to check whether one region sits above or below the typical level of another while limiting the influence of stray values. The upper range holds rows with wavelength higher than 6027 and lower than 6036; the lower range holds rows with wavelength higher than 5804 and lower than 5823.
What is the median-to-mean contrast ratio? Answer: 0.88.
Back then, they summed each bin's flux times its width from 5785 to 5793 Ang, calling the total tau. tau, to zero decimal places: 173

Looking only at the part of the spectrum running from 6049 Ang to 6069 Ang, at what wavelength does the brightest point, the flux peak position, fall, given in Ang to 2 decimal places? 6059.17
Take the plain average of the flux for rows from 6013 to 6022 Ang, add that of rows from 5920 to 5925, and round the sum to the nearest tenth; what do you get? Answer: 36.3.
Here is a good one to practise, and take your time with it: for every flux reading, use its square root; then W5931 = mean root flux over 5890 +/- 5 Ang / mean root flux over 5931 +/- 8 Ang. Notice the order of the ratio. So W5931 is 1.04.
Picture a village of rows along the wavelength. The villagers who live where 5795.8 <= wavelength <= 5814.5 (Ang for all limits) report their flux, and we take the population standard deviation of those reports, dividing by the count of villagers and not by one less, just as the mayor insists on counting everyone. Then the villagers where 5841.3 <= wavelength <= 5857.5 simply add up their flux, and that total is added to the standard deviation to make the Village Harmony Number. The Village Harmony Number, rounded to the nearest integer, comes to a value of 124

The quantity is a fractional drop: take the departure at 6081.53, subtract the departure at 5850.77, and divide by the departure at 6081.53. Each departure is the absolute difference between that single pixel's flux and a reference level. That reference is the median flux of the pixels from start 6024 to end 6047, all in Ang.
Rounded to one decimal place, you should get -0.5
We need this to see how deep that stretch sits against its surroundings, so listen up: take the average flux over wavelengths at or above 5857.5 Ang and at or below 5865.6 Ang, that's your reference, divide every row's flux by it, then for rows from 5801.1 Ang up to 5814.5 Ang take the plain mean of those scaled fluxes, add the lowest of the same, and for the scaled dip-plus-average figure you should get 2.00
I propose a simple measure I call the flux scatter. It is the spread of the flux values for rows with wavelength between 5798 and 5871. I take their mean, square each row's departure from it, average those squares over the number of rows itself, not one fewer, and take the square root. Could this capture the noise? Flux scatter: 1.2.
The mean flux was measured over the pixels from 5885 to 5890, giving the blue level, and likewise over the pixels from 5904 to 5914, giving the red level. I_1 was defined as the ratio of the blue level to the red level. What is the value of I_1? 1.032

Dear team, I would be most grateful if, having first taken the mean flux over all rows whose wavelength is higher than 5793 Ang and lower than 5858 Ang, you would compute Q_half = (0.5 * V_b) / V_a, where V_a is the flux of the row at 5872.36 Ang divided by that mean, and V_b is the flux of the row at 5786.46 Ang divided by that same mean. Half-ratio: 0.53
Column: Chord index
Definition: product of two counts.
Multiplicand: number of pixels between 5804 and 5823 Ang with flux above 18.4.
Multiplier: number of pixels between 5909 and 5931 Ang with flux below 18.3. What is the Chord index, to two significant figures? 28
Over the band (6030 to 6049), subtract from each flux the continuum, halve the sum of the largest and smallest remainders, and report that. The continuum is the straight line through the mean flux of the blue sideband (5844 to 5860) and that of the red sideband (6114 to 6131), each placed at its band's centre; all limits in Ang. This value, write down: 1.1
